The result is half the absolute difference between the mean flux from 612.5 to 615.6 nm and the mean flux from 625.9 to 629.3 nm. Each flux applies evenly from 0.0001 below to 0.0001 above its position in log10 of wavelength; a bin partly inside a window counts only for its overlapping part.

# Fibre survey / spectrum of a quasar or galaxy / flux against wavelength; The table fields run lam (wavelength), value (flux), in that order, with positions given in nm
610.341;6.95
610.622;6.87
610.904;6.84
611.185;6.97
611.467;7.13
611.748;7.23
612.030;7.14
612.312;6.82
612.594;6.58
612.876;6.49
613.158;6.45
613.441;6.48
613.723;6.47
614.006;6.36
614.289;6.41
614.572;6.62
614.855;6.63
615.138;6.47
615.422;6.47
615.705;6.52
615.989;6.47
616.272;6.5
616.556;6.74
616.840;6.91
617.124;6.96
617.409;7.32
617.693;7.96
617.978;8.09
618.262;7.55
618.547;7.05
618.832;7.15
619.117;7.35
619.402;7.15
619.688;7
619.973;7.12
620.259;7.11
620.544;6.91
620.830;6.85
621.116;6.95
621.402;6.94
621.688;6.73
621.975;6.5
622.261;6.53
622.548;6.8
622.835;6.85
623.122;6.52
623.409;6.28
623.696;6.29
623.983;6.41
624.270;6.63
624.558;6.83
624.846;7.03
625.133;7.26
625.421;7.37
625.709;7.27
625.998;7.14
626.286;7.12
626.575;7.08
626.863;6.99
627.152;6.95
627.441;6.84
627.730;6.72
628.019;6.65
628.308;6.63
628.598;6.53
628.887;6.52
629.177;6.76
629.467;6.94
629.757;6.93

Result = 0.17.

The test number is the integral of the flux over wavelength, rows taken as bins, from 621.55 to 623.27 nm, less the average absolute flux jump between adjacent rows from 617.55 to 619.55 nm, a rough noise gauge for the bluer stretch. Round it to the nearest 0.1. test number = 11.2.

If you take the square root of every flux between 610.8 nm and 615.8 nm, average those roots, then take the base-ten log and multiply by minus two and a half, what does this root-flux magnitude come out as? -1.03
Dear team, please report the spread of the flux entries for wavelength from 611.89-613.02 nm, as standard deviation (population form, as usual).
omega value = 0.25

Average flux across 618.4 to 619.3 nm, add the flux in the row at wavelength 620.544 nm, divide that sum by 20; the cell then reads 0.705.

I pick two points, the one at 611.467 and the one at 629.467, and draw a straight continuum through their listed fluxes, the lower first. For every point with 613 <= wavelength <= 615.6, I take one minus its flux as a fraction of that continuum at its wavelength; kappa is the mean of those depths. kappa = 0.087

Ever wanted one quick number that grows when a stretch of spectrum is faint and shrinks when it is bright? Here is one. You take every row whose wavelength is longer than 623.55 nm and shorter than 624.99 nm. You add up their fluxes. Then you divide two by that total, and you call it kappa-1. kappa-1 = 0.060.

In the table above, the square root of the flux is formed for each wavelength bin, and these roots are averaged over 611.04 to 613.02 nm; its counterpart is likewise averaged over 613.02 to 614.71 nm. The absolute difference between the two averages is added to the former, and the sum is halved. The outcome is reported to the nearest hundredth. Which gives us 1.36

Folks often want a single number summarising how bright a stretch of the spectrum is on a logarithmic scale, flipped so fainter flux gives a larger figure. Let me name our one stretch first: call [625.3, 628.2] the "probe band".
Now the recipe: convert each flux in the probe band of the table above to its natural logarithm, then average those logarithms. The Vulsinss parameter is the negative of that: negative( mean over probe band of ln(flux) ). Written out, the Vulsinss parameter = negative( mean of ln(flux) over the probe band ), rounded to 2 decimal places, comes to -1.95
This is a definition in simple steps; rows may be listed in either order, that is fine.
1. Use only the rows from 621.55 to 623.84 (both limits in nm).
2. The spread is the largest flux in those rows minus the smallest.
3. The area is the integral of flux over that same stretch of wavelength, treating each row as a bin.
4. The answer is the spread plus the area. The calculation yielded 15.6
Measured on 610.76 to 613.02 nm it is 16.3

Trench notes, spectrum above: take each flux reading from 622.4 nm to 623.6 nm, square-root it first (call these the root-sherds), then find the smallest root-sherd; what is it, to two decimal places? 2.51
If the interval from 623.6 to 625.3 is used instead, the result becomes 2.51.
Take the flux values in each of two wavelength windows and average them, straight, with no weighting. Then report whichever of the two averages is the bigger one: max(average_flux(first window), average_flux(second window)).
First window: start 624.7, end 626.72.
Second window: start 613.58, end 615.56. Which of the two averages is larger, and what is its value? 7.18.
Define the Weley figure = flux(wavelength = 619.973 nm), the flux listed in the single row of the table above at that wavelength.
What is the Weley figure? 7.12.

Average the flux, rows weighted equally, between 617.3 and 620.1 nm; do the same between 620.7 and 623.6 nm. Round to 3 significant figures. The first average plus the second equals 14.1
